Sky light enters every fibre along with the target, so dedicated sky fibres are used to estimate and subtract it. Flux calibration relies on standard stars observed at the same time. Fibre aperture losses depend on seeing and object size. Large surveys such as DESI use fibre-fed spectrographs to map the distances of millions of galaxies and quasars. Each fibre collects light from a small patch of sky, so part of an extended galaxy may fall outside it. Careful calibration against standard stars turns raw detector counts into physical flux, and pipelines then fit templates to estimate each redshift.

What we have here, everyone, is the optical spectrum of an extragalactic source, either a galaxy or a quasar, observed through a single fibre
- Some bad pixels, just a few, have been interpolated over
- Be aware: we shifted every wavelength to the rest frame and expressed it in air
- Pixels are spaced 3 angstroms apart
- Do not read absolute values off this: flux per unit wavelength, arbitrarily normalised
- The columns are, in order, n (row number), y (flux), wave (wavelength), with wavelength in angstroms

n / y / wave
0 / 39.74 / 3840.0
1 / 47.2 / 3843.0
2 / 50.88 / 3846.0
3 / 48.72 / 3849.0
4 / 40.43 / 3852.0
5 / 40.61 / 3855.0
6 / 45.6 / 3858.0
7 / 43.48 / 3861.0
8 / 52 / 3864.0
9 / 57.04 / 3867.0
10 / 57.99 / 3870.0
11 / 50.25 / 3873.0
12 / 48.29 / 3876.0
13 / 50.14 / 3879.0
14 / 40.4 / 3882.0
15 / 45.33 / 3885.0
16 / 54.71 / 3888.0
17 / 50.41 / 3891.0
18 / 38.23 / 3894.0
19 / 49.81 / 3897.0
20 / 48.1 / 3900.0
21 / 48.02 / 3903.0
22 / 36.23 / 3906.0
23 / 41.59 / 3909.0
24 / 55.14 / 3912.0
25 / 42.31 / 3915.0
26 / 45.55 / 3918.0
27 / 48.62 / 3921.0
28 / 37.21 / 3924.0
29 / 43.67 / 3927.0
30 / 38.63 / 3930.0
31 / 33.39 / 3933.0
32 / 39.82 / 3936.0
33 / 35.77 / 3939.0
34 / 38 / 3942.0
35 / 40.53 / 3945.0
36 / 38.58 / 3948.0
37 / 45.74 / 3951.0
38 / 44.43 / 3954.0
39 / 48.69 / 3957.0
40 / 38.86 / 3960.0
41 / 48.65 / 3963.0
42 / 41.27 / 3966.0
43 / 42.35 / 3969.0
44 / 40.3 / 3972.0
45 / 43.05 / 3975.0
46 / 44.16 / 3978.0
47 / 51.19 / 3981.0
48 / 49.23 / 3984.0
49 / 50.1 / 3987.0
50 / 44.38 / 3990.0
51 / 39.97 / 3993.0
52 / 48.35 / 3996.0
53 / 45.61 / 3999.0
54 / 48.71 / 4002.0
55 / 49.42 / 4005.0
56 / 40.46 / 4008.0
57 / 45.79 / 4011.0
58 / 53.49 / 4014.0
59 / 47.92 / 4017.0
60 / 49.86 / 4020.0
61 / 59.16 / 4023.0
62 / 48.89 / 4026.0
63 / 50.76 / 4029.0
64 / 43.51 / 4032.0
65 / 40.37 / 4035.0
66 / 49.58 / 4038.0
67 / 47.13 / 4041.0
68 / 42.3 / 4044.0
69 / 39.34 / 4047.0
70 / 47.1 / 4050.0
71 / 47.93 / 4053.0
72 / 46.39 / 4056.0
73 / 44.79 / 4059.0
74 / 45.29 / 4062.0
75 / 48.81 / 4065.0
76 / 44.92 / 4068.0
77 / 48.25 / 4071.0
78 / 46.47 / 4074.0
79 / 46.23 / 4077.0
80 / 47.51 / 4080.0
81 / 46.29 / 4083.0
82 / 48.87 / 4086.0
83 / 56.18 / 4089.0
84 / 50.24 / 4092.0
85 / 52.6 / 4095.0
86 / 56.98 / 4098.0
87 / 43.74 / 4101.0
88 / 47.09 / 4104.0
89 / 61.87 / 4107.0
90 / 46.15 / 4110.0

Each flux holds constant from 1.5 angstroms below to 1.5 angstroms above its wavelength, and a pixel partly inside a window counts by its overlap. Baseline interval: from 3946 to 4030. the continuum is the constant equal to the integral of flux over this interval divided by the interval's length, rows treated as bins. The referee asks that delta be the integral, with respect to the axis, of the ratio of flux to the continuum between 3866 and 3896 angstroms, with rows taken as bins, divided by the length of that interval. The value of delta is 1.061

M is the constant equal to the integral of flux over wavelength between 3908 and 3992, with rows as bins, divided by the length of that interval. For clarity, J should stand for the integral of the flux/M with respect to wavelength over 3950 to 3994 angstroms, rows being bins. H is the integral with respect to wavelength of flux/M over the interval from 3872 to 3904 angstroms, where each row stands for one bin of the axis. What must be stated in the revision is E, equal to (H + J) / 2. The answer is 40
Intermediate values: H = 35.2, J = 46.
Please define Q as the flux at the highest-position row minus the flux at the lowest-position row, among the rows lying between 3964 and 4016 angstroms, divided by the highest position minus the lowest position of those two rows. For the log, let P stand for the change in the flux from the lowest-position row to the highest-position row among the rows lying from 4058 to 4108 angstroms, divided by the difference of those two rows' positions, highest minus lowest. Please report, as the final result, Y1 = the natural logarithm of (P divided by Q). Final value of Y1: 0.3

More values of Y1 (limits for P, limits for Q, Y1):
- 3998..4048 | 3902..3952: 1.0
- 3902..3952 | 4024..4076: -0.1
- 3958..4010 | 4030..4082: -0.9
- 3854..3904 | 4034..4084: 0.2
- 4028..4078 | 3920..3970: -0.3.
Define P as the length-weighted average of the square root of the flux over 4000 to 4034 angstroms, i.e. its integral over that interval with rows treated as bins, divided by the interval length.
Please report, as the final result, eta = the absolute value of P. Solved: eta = 7.0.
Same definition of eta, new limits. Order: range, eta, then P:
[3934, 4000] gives 6.6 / 6.59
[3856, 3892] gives 7.0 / 7.03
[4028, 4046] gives 6.7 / 6.72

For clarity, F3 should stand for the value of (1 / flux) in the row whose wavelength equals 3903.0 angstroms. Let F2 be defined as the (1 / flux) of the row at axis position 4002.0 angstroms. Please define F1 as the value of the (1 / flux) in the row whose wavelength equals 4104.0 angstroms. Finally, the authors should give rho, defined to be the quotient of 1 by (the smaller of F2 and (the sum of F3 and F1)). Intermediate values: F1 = 0.0212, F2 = 0.0205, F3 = 0.0208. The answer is 48.7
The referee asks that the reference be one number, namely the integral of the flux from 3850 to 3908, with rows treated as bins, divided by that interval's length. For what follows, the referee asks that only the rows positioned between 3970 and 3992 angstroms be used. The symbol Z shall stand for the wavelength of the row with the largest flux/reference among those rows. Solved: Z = 3981.0 angstroms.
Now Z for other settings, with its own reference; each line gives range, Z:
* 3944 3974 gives 3957.0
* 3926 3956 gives 3951.0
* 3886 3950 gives 3912.0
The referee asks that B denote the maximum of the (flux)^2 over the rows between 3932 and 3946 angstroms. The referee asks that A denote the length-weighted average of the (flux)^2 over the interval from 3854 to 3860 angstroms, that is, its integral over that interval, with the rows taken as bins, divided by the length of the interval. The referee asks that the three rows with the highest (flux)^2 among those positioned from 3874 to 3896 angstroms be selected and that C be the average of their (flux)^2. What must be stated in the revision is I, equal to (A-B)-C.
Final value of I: -2441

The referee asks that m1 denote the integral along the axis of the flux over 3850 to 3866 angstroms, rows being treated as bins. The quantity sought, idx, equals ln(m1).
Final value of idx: 6.58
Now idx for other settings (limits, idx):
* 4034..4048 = 6.42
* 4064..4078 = 6.49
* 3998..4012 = 6.47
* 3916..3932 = 6.52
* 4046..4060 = 6.45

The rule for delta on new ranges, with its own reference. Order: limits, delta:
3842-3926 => 1.012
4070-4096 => 1.060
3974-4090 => 1.016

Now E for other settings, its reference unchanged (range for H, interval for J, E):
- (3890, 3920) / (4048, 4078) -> 32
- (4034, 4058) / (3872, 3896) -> 26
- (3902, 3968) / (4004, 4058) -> 62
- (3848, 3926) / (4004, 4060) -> 73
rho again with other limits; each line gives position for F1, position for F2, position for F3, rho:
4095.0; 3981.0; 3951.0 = 51.2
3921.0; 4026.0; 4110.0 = 48.9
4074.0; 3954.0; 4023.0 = 44.4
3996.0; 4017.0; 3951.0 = 47.9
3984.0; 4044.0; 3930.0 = 42.3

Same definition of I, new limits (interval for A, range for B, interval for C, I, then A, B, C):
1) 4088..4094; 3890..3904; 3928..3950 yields -1307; 2808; 2541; 1574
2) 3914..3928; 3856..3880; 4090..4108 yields -4735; 1908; 3363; 3280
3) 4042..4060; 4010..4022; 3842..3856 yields -3250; 2008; 2861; 2397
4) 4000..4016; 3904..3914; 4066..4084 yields -3013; 2276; 3040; 2248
